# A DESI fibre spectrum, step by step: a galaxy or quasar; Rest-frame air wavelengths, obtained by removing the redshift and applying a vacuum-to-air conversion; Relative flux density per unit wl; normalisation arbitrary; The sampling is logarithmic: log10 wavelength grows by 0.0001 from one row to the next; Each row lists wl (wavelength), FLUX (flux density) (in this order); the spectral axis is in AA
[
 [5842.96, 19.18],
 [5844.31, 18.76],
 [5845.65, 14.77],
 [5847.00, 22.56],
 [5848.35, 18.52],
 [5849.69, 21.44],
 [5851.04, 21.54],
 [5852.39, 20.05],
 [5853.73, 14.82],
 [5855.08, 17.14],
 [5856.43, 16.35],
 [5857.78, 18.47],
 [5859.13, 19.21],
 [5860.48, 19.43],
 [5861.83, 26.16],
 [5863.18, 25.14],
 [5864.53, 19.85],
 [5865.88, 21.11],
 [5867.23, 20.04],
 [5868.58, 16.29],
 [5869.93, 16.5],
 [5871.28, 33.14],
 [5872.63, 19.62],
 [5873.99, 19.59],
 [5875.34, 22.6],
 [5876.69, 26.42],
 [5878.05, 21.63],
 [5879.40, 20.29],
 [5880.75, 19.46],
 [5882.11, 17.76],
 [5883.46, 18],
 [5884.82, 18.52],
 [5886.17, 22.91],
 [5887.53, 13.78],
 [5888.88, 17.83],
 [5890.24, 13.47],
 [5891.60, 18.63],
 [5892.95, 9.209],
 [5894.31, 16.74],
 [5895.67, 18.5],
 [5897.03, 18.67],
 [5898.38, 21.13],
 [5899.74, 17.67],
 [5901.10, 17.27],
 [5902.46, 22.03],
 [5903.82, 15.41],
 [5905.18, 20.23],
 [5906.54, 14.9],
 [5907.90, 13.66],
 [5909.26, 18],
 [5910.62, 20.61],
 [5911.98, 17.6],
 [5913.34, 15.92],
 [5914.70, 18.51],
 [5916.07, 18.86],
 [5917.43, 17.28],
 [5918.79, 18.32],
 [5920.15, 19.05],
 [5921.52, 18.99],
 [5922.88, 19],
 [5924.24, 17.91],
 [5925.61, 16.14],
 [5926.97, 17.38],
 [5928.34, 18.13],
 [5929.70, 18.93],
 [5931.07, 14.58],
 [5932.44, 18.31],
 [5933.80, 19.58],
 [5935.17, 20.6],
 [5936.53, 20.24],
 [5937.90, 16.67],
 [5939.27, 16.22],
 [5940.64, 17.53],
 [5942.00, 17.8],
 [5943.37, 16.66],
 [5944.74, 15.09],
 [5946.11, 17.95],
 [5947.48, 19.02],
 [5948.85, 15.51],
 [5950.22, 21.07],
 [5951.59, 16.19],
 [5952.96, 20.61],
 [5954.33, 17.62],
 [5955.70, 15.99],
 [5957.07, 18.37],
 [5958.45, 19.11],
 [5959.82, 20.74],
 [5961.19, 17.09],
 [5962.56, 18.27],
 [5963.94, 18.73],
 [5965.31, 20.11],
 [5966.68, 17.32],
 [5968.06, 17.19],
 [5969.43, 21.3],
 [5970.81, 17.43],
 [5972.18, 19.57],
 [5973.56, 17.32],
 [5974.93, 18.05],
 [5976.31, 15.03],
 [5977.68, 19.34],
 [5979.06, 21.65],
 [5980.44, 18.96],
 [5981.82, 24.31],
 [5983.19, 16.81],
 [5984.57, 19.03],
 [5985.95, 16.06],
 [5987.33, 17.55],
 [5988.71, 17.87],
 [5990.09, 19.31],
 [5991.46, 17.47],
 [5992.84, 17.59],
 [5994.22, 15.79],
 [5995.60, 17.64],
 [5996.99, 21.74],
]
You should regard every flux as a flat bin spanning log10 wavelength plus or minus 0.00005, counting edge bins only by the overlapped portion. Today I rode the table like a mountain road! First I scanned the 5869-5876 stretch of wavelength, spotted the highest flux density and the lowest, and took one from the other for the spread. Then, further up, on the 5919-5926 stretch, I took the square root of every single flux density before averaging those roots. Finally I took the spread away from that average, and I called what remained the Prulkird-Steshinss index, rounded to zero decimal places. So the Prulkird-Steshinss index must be -12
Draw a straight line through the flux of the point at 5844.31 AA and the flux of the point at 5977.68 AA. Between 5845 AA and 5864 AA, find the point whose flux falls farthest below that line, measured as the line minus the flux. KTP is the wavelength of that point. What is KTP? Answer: 5845.65 AA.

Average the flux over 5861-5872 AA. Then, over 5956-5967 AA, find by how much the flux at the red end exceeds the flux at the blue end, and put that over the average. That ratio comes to -0.047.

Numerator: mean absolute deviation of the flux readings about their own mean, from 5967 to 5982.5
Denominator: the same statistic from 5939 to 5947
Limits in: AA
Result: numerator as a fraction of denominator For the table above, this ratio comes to 2.19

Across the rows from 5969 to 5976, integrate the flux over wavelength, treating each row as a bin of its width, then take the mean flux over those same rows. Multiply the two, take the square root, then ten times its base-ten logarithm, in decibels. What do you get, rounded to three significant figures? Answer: 16.9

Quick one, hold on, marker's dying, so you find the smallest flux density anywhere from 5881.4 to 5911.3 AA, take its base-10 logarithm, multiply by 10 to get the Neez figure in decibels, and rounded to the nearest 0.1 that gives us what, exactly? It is 9.6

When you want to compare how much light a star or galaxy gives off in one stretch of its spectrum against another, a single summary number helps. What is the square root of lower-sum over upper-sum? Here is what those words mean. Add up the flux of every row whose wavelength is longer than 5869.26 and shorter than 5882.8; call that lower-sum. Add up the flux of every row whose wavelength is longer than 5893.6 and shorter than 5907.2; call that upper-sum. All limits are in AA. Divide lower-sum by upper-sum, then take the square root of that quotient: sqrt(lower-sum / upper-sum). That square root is 1.1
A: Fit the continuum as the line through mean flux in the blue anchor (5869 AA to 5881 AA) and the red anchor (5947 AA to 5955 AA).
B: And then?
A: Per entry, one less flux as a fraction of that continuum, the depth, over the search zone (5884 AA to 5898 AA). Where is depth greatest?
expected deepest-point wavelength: 5892.95 AA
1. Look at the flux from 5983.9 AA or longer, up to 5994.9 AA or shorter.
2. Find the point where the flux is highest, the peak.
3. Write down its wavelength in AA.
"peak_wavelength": 5990.09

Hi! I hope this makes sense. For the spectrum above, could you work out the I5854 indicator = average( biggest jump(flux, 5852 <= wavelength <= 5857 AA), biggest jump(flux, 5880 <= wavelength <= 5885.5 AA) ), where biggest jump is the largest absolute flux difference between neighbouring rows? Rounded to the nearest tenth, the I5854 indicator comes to 3.5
